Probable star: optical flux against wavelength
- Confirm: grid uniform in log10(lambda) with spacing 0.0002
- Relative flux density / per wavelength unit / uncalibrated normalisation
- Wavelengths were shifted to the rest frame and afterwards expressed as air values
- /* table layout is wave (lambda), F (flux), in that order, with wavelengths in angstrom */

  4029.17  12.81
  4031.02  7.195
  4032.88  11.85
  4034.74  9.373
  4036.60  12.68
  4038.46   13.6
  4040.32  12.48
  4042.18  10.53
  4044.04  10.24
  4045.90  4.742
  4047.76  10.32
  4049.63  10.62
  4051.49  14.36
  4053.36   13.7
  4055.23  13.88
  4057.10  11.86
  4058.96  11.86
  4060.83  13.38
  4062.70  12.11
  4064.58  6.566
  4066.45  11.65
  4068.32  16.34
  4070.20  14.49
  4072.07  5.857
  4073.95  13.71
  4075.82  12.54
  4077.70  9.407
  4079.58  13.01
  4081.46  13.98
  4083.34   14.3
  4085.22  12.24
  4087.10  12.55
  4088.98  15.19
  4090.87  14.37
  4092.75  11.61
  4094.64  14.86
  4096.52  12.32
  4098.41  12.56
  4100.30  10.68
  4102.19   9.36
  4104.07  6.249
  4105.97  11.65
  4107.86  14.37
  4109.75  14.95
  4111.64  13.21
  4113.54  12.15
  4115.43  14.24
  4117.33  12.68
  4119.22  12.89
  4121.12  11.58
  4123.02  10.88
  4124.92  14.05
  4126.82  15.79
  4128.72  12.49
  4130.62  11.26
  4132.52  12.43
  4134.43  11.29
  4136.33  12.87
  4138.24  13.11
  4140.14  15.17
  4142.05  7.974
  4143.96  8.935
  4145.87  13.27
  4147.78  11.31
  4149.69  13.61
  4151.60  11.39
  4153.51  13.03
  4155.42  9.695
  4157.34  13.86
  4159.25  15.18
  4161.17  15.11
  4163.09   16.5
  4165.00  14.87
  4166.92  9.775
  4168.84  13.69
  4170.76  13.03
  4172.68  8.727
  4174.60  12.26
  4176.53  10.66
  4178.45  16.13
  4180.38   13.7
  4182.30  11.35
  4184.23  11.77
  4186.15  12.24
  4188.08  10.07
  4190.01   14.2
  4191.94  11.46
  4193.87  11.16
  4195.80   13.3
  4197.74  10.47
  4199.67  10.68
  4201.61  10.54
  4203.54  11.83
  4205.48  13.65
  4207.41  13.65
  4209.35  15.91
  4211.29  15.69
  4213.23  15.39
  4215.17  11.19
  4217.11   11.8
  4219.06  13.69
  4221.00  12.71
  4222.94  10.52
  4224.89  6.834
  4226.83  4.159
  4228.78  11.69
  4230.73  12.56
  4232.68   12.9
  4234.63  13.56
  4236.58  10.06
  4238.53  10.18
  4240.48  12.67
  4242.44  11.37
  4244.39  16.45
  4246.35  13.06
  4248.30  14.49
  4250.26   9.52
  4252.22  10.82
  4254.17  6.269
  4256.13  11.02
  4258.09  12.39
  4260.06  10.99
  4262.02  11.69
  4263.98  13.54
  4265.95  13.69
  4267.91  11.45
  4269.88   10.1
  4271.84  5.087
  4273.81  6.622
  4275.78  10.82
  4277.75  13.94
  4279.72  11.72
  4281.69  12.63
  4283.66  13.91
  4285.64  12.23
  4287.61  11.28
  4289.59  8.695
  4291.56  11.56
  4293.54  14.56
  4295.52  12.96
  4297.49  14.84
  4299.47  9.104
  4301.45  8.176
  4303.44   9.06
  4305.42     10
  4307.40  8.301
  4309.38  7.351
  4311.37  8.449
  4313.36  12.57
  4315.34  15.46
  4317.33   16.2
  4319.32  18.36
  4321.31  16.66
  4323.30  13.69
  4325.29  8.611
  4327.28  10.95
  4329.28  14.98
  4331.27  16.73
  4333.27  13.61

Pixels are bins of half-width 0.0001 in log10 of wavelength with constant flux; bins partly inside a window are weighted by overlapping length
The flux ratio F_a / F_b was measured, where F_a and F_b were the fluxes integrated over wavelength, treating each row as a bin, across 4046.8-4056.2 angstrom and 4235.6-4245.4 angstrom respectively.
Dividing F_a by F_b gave 0.99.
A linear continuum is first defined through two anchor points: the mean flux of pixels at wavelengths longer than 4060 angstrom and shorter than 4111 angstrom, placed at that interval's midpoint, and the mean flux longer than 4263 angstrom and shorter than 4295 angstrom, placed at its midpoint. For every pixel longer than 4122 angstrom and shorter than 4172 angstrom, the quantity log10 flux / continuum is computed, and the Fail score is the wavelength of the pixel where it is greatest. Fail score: 4163.09 angstrom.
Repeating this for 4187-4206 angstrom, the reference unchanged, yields 4190.01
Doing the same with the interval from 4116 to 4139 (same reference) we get 4126.82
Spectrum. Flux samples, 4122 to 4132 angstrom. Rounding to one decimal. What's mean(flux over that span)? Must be 12.9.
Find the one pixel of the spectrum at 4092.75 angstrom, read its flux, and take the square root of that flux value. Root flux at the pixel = 3.41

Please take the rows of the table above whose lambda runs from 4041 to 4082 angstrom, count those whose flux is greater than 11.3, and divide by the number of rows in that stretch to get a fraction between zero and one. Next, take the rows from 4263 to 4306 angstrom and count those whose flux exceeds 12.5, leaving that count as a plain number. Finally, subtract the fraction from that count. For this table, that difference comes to 7.4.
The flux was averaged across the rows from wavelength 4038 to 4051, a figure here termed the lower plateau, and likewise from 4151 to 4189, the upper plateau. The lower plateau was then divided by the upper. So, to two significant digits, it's 0.82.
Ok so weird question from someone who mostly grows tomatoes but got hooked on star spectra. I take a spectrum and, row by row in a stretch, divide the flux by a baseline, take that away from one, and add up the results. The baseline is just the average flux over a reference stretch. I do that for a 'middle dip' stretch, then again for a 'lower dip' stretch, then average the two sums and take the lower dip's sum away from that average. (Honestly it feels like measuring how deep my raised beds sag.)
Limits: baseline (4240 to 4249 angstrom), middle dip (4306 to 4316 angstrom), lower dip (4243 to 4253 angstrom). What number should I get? 0.45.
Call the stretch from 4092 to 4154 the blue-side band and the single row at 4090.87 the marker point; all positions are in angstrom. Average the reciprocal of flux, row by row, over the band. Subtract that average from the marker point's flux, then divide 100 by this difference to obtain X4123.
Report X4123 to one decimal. 7.0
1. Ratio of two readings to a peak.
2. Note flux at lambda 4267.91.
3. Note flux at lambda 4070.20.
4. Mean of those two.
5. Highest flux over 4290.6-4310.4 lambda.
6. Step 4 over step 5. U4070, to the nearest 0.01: 0.87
